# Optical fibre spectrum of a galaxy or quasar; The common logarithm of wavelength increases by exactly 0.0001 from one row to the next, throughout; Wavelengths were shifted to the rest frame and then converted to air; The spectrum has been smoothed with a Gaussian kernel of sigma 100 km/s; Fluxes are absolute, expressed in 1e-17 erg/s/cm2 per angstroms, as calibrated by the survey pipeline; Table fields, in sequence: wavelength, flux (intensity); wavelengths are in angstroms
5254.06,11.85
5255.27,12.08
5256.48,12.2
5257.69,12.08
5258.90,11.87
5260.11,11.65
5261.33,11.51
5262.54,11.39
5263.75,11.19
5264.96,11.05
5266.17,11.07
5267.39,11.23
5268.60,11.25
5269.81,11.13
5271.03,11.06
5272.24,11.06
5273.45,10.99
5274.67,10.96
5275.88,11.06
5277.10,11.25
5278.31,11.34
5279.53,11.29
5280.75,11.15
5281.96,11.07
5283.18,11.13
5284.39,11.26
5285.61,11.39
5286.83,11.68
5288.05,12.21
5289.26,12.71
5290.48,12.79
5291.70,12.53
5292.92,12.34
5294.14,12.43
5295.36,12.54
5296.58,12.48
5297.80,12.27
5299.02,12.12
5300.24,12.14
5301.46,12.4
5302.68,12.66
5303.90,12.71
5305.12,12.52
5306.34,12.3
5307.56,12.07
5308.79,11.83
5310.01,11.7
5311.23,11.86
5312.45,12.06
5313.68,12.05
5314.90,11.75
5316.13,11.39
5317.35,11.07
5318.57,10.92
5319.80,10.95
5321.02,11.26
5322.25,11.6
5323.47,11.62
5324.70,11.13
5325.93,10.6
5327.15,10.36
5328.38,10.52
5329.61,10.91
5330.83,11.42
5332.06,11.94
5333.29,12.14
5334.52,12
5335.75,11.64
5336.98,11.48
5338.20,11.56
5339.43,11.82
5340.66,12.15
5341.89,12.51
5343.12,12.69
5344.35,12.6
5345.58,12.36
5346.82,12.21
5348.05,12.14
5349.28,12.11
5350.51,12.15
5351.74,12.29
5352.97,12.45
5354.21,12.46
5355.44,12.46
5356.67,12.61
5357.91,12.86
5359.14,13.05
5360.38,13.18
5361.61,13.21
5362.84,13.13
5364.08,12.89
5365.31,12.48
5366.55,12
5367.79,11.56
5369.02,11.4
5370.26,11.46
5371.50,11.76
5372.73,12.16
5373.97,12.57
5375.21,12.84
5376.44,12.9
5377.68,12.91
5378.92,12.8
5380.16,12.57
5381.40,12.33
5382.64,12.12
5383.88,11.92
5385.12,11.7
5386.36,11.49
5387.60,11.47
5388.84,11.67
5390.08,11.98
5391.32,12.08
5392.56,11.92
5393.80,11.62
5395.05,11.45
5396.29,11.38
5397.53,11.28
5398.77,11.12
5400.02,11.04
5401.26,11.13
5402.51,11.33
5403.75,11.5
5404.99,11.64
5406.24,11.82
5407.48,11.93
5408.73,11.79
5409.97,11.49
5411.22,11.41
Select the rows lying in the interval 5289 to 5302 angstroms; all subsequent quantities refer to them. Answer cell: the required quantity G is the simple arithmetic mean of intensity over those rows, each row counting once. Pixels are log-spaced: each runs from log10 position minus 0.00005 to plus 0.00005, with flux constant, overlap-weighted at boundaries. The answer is 12.4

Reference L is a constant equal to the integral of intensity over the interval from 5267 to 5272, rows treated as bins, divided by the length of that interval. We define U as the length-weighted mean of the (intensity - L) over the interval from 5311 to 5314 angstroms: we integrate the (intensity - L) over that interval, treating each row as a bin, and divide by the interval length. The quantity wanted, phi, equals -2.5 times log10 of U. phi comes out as 0.20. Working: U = 0.8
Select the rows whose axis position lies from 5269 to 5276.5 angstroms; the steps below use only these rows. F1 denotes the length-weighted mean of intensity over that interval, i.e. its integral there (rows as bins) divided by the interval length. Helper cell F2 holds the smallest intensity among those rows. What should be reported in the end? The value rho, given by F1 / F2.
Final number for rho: 1.01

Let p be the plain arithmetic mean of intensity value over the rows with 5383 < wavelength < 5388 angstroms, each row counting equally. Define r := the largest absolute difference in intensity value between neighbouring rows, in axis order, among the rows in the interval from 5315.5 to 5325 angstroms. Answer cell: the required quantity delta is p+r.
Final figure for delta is 12.1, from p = 11.6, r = 0.49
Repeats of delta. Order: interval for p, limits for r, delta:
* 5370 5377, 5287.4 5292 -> 12.8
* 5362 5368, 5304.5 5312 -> 12.7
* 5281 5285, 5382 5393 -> 11.5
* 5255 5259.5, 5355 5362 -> 12.3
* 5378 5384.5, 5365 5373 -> 12.8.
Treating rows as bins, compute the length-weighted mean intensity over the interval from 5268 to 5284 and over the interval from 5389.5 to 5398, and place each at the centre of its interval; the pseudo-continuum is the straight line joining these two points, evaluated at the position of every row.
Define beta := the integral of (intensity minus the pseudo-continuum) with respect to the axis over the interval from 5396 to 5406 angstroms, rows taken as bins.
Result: -4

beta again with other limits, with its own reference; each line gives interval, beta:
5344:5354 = 8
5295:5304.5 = 11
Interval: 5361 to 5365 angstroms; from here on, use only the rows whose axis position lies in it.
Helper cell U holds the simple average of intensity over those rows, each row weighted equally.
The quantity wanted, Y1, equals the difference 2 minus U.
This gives -11.1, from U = 13.1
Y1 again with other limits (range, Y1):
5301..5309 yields -10.4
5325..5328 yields -8.5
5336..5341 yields -9.8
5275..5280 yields -9.2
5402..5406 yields -9.5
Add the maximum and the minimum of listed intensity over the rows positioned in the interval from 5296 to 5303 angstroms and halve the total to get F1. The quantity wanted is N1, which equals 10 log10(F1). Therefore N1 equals 10.9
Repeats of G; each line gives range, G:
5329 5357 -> 12.1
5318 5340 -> 11.3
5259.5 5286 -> 11.2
